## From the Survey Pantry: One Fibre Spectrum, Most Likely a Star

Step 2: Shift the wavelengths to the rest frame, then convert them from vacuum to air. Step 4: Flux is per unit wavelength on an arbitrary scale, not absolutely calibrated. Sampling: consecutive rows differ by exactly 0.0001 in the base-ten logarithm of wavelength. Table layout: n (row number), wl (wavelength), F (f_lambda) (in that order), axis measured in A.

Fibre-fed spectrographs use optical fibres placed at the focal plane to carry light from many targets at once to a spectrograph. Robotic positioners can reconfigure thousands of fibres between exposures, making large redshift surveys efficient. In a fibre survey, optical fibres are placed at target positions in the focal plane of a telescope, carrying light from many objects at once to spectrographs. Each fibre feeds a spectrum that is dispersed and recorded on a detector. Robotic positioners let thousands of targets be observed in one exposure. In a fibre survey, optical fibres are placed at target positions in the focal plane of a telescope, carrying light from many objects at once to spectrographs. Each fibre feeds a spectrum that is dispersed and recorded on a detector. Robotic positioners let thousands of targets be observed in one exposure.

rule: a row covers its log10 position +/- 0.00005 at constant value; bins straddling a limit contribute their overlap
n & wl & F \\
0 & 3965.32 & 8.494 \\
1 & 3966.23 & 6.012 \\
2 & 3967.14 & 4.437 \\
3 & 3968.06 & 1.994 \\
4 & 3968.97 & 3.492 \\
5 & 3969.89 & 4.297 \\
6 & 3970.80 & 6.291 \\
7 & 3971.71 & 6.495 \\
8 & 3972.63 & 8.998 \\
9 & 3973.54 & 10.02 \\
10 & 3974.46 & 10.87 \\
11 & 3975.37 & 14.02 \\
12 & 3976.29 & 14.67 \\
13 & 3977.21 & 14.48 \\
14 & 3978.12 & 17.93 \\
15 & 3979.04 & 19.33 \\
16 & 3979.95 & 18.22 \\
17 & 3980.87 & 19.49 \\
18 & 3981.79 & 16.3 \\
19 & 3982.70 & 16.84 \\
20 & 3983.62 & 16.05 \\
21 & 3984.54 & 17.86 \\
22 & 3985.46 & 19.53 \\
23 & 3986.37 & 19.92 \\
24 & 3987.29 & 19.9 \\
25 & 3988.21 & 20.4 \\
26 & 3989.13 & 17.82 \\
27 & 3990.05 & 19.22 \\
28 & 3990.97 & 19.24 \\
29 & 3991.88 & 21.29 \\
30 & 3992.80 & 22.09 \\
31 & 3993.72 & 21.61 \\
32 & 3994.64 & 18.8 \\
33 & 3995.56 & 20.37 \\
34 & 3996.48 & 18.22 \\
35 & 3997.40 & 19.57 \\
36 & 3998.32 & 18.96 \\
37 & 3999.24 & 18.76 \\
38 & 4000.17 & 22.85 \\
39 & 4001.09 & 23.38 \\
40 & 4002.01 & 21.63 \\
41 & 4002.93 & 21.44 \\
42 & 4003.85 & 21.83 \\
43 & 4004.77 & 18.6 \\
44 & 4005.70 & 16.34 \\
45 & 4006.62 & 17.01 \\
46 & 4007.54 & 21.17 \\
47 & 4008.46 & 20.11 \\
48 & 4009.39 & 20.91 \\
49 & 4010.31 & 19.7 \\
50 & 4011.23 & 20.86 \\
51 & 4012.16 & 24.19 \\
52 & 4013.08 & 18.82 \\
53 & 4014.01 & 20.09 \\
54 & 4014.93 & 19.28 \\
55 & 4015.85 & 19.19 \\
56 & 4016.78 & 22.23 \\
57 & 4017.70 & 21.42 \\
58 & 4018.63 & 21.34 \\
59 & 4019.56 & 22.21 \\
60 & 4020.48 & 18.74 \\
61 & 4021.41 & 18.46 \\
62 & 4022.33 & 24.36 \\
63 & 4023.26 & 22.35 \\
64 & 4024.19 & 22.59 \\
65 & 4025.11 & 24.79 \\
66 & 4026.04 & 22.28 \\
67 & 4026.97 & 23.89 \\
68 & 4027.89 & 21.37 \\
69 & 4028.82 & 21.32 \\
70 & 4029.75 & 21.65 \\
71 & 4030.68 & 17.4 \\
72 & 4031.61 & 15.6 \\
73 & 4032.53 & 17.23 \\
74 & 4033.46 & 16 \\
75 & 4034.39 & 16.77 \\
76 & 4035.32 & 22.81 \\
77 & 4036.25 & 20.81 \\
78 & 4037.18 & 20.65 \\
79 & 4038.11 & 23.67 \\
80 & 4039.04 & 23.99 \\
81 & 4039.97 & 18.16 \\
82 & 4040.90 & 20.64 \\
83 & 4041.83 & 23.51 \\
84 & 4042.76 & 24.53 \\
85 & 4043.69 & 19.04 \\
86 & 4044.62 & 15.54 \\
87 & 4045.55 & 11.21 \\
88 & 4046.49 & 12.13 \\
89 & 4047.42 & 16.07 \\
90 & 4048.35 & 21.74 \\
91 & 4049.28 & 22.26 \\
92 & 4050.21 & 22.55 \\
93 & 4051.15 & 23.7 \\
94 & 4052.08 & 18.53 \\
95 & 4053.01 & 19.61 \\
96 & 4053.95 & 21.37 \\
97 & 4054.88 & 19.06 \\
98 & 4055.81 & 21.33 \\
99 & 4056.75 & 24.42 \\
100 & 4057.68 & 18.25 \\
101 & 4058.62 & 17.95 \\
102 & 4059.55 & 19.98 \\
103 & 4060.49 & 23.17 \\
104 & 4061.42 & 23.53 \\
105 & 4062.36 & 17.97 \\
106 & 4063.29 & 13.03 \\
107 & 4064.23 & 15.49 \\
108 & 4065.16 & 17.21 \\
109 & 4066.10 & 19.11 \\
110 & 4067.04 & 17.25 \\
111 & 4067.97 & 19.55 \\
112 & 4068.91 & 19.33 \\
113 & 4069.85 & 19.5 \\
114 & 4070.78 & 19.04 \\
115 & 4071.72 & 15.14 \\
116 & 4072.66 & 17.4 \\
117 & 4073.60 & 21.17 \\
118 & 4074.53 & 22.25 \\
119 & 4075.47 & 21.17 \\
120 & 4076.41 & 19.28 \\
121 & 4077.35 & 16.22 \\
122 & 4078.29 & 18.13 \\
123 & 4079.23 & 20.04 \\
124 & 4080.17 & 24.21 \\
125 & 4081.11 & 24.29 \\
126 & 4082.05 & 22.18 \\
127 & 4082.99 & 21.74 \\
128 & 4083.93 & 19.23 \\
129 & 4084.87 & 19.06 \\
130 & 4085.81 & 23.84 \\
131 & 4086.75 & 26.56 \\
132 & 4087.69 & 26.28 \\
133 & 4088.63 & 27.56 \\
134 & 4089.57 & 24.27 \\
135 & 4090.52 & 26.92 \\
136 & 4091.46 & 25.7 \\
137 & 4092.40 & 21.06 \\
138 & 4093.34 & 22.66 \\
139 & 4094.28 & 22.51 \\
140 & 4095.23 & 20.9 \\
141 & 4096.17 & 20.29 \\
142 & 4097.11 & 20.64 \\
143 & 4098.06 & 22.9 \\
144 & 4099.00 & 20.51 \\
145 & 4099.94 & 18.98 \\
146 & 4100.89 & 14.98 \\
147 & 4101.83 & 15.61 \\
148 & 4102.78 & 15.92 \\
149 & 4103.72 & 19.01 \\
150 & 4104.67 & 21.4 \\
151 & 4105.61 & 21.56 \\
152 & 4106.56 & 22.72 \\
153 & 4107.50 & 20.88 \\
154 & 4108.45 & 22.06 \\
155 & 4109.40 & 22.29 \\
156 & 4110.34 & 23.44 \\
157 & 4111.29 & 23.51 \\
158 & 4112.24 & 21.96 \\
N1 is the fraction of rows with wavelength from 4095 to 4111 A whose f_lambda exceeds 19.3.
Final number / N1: 0.71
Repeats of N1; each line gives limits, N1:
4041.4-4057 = 0.59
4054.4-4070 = 0.47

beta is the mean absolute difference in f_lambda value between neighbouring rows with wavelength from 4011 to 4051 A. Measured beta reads 2.3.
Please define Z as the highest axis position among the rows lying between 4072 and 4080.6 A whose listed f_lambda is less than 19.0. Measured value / 4078.29 A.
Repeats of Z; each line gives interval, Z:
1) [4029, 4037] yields 4034.39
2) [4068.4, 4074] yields 4072.66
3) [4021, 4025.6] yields 4021.41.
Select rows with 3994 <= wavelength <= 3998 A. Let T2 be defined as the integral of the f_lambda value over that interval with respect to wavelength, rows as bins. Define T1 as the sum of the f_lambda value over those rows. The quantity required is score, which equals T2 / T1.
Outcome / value 1.01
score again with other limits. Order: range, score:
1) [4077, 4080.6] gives 0.90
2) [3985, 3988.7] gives 0.92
